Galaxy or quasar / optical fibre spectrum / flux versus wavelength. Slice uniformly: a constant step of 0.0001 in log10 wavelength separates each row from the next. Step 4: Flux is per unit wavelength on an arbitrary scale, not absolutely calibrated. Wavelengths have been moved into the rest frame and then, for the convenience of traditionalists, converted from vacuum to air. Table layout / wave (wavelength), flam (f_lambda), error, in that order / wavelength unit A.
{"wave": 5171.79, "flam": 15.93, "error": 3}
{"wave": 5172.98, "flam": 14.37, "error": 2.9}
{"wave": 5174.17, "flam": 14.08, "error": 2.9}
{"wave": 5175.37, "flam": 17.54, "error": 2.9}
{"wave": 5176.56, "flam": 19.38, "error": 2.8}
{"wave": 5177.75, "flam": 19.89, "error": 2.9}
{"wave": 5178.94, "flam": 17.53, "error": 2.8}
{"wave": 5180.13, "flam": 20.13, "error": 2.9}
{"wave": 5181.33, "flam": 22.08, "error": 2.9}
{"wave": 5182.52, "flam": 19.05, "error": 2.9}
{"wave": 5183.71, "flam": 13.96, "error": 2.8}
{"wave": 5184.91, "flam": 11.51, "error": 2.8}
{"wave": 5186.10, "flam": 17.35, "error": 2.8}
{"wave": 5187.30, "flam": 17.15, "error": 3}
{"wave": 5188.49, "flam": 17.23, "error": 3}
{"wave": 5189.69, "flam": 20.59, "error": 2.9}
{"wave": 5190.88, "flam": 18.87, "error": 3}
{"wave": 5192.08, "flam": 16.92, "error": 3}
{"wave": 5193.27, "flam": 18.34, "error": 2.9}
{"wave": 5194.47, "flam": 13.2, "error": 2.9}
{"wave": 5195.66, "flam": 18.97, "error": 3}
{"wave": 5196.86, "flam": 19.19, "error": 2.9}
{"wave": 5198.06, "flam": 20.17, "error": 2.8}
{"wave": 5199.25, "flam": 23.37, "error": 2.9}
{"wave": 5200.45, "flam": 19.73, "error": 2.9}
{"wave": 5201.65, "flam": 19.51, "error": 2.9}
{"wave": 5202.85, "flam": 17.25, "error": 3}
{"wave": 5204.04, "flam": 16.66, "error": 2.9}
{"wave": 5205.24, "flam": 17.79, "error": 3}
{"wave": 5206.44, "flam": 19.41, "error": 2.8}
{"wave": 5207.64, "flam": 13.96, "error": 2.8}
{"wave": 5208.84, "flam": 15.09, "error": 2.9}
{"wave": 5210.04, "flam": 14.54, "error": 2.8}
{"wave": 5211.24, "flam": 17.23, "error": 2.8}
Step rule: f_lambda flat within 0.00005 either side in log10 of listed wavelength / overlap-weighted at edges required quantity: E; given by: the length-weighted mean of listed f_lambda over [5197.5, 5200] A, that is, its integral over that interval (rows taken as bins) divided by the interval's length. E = 21.7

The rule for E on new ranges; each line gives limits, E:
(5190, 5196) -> 17.4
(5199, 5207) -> 18.9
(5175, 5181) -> 19.1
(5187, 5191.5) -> 18.5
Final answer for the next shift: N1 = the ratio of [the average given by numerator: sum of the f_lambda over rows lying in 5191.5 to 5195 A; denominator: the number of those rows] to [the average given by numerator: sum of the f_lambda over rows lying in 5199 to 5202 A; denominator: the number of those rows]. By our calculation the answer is 0.77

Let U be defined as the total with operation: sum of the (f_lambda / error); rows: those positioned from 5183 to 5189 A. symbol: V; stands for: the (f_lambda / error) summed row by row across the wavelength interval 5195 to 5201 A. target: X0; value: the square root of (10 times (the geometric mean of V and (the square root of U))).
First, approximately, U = 26.8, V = 35.0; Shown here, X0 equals 11.6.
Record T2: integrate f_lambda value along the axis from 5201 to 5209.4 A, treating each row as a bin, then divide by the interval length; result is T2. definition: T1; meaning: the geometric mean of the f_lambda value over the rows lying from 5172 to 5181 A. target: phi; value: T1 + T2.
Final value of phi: 34.5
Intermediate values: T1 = 17.4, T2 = 17.1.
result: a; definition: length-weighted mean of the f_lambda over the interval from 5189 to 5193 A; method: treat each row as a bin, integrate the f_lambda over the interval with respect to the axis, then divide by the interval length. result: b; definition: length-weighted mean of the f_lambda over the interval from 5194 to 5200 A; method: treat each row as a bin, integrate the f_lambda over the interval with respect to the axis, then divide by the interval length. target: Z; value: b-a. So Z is 0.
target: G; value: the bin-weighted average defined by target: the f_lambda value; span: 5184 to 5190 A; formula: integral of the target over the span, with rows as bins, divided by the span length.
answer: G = 16.4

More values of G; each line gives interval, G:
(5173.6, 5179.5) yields 17.7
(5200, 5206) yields 18.2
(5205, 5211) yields 16.1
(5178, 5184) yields 18.9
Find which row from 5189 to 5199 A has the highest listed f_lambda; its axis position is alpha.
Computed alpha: 5189.69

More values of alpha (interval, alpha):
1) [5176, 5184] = 5181.33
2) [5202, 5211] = 5206.44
